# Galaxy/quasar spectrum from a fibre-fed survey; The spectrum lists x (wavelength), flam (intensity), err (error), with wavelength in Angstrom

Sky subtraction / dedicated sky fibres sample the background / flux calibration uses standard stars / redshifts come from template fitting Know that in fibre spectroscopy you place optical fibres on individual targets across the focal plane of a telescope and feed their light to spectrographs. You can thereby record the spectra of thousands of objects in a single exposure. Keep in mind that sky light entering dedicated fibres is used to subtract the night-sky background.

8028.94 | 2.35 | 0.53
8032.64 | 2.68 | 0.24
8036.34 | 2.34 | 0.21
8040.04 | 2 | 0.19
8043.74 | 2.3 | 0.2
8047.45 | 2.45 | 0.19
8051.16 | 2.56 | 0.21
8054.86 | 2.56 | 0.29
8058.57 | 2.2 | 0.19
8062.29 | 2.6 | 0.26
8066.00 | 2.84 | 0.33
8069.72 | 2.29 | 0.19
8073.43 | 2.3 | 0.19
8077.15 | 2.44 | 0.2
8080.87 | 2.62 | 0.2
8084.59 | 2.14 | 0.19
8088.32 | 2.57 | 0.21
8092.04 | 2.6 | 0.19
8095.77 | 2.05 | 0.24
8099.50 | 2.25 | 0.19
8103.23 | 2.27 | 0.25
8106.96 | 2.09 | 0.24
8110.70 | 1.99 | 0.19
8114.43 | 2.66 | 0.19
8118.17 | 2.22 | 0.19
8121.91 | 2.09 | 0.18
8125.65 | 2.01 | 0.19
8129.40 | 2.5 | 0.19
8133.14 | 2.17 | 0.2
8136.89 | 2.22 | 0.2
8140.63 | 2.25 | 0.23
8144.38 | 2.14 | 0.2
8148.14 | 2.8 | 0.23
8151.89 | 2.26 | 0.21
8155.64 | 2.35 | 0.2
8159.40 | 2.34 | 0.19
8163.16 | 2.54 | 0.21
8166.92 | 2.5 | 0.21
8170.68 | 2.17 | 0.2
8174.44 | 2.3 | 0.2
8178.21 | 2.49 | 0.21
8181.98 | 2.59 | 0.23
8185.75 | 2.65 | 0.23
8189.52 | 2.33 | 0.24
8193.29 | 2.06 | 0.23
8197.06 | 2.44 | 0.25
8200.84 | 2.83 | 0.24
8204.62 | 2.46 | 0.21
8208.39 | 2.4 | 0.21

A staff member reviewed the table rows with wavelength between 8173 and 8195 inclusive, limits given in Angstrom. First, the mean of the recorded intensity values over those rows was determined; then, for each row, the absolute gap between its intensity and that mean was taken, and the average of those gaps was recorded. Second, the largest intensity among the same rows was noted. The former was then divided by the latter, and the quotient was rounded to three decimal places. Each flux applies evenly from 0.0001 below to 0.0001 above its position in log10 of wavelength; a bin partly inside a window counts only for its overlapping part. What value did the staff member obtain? 0.065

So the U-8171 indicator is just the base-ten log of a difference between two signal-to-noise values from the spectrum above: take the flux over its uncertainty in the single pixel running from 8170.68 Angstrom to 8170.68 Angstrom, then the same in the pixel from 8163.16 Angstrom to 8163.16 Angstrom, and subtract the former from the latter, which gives 0.1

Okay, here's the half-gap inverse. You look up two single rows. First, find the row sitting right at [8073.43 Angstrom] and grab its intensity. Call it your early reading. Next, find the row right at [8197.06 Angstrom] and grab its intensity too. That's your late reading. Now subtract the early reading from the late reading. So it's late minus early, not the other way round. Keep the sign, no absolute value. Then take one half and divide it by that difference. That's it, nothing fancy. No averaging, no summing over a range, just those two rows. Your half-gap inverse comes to 4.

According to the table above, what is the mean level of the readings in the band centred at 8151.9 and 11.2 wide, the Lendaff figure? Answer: 2.47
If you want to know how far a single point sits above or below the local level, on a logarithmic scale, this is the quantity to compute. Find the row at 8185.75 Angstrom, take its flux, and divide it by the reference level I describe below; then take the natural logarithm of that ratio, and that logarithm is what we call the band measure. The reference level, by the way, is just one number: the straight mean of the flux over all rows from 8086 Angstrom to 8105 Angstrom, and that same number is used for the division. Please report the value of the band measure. 0.12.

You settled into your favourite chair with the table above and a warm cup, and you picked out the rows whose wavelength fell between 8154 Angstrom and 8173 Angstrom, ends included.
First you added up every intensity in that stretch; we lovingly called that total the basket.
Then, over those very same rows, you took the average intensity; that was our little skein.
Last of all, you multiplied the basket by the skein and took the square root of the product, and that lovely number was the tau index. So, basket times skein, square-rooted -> 5.32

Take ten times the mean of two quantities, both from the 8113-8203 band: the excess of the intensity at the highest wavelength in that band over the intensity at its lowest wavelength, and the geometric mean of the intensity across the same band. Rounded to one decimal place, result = 12.7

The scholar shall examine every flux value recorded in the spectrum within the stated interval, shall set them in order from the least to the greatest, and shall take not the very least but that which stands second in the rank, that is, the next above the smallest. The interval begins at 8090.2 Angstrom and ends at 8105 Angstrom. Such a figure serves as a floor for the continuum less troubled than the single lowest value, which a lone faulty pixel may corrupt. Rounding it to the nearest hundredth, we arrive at 2.25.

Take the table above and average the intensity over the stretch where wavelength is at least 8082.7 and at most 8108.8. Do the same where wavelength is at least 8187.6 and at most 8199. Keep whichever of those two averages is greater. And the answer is 2.28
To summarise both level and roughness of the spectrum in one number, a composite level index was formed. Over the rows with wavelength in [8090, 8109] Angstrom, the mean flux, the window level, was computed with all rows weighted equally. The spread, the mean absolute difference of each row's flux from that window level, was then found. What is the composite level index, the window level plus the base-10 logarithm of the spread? 1.418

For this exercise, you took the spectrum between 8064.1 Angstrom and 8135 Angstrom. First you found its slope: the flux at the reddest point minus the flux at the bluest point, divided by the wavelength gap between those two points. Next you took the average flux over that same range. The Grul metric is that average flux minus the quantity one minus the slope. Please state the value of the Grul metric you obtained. 1.31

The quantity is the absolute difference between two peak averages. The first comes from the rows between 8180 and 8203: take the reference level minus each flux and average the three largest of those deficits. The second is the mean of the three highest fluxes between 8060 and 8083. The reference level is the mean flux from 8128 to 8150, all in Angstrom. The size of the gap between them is 2.62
